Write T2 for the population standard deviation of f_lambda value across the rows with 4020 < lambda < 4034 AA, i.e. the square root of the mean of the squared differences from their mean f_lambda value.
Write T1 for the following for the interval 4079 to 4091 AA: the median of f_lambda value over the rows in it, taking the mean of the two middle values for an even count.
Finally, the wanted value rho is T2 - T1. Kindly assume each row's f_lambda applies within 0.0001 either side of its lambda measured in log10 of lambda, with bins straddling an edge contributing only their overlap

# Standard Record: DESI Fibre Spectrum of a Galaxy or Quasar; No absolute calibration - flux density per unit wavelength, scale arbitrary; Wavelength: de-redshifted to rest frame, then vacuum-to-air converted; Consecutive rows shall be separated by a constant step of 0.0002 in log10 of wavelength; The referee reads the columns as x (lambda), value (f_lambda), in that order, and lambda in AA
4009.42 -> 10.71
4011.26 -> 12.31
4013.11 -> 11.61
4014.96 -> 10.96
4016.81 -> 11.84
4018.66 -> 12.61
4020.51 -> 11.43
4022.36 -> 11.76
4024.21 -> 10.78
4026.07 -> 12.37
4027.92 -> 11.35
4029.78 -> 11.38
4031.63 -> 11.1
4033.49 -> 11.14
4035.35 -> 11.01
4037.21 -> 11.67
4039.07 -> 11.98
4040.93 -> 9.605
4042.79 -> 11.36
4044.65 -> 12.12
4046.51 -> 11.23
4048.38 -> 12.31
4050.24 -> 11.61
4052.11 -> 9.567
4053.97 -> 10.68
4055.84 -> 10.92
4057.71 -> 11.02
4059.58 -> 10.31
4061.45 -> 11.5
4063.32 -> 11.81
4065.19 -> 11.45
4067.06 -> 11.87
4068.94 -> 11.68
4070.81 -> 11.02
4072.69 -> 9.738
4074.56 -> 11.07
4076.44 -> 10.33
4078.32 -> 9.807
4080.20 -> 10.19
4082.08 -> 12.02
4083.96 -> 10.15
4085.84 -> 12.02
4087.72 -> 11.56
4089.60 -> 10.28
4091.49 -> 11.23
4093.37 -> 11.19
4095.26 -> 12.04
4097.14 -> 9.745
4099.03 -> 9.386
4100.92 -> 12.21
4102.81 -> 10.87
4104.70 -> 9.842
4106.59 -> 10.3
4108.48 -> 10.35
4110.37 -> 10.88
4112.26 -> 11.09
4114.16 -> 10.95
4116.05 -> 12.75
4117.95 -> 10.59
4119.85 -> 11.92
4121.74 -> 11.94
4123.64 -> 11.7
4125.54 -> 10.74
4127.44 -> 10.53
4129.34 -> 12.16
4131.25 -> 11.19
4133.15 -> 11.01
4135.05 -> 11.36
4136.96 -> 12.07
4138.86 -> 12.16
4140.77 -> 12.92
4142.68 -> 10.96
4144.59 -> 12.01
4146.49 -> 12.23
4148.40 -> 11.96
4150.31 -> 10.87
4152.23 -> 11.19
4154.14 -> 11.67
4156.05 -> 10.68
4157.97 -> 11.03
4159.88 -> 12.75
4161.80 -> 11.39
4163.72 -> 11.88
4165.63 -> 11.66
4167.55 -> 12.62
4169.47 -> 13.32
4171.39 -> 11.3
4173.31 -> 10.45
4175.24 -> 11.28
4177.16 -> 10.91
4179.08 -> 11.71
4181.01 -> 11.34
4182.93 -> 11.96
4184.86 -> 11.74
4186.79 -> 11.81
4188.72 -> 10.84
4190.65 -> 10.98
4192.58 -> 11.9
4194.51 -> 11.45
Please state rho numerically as -10.5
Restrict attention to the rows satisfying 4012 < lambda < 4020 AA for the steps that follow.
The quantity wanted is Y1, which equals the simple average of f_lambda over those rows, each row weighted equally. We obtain 11.8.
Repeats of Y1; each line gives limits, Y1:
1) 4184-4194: 11.5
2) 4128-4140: 11.7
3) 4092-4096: 11.6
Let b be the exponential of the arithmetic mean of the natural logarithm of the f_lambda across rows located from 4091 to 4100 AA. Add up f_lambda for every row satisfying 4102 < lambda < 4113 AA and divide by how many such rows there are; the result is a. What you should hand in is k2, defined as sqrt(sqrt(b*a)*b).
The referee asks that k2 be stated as 10.6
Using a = 10.6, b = 10.7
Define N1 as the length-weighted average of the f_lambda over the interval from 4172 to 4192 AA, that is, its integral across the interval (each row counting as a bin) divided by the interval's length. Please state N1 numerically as 11.3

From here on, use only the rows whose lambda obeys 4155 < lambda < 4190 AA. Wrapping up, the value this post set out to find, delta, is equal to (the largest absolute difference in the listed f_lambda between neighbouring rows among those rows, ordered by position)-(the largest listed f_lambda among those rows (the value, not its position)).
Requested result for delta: -11.3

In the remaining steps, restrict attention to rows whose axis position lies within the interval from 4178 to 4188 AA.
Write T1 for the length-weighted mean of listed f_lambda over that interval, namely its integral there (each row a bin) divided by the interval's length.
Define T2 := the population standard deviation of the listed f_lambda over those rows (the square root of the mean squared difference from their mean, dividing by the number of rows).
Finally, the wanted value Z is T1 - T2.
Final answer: 11.5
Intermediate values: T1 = 11.7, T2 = 0.2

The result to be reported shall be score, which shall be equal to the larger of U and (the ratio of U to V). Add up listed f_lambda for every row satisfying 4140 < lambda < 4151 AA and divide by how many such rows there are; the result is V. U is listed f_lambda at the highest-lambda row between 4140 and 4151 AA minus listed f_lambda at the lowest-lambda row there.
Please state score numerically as -0.2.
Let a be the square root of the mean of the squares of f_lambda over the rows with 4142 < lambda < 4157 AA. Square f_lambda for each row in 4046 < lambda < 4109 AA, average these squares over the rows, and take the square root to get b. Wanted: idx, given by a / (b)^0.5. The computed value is 3.46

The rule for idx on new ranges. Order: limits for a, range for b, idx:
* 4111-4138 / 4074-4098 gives 3.46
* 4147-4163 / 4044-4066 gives 3.42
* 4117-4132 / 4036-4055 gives 3.39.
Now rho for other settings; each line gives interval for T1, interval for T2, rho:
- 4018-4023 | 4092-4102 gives -10.6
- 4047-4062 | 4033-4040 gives -10.6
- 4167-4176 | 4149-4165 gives -10.7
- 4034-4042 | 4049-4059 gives -10.7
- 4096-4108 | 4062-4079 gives -9.3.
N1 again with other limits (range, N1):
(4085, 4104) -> 11.0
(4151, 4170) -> 11.8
